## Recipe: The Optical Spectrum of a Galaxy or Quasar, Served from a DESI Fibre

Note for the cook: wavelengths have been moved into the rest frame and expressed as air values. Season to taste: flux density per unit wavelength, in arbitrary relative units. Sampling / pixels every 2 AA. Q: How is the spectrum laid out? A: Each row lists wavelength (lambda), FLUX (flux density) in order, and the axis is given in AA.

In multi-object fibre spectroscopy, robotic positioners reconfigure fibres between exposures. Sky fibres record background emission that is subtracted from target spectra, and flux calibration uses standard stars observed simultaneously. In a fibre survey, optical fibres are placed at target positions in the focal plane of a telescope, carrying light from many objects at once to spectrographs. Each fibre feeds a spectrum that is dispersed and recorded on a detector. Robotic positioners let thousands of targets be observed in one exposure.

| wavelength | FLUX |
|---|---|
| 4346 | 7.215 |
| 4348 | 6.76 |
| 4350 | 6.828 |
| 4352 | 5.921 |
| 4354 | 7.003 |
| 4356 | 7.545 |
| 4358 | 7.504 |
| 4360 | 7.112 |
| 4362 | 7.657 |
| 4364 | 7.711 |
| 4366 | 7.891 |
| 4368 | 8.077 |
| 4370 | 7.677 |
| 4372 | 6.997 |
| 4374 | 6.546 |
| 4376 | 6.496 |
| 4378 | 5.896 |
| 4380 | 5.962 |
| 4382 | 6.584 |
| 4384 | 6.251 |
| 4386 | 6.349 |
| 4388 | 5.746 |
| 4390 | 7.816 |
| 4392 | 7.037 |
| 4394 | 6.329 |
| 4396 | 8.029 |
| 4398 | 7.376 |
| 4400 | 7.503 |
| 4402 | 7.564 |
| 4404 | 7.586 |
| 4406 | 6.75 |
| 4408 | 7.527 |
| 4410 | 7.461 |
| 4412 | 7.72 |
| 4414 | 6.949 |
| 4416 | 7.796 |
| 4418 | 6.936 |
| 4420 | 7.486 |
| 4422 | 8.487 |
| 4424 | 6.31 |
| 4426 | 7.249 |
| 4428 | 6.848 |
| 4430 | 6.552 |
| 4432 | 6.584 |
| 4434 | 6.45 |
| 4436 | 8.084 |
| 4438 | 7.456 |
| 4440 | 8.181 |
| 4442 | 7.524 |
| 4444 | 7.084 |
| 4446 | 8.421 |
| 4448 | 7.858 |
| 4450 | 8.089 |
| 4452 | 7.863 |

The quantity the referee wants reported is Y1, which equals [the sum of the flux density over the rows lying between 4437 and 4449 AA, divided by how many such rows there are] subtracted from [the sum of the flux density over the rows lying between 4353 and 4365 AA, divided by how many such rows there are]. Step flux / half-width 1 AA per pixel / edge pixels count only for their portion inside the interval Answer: -0.33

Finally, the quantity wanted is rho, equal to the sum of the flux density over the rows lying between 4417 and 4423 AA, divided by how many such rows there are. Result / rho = 7.6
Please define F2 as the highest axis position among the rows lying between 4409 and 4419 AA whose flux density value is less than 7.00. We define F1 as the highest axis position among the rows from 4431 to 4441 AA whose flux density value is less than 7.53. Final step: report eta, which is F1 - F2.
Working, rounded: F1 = 4438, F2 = 4418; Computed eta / 20 AA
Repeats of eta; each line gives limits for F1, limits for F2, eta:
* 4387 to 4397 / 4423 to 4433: -38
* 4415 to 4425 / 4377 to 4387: 38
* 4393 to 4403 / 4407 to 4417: -14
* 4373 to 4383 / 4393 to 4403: -12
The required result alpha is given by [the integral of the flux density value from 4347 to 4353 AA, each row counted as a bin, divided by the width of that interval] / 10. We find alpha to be 0.65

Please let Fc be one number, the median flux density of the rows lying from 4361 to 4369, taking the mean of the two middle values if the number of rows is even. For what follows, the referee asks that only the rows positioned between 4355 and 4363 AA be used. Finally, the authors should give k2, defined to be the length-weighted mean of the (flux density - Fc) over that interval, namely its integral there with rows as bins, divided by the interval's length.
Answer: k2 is -0.35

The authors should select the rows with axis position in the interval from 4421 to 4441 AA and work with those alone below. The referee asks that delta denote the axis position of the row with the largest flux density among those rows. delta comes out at 4422 AA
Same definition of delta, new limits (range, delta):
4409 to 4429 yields 4422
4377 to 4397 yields 4396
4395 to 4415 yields 4396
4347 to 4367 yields 4366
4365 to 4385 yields 4368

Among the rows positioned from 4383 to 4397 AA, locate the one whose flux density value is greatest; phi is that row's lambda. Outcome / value 4396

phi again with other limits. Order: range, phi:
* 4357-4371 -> 4368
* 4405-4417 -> 4416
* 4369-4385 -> 4370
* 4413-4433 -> 4422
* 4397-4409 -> 4404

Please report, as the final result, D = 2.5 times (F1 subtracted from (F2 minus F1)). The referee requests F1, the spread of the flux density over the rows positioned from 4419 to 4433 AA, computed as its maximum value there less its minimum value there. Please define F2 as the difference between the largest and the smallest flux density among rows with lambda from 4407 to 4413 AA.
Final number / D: -10.2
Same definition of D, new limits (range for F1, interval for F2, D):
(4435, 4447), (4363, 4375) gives -2.9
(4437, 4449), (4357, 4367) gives -4.7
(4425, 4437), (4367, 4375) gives -4.3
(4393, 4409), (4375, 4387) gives -6.8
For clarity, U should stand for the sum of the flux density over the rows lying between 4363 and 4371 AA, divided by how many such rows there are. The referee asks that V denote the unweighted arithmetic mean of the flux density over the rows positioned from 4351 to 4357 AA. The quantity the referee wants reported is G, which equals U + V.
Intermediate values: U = 7.8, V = 6.82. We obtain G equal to 14.7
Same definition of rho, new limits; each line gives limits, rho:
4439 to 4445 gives 7.6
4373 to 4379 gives 6.3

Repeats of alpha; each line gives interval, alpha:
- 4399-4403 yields 0.75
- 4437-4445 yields 0.76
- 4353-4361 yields 0.73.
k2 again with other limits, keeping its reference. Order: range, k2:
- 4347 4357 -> -0.99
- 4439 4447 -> 0.00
